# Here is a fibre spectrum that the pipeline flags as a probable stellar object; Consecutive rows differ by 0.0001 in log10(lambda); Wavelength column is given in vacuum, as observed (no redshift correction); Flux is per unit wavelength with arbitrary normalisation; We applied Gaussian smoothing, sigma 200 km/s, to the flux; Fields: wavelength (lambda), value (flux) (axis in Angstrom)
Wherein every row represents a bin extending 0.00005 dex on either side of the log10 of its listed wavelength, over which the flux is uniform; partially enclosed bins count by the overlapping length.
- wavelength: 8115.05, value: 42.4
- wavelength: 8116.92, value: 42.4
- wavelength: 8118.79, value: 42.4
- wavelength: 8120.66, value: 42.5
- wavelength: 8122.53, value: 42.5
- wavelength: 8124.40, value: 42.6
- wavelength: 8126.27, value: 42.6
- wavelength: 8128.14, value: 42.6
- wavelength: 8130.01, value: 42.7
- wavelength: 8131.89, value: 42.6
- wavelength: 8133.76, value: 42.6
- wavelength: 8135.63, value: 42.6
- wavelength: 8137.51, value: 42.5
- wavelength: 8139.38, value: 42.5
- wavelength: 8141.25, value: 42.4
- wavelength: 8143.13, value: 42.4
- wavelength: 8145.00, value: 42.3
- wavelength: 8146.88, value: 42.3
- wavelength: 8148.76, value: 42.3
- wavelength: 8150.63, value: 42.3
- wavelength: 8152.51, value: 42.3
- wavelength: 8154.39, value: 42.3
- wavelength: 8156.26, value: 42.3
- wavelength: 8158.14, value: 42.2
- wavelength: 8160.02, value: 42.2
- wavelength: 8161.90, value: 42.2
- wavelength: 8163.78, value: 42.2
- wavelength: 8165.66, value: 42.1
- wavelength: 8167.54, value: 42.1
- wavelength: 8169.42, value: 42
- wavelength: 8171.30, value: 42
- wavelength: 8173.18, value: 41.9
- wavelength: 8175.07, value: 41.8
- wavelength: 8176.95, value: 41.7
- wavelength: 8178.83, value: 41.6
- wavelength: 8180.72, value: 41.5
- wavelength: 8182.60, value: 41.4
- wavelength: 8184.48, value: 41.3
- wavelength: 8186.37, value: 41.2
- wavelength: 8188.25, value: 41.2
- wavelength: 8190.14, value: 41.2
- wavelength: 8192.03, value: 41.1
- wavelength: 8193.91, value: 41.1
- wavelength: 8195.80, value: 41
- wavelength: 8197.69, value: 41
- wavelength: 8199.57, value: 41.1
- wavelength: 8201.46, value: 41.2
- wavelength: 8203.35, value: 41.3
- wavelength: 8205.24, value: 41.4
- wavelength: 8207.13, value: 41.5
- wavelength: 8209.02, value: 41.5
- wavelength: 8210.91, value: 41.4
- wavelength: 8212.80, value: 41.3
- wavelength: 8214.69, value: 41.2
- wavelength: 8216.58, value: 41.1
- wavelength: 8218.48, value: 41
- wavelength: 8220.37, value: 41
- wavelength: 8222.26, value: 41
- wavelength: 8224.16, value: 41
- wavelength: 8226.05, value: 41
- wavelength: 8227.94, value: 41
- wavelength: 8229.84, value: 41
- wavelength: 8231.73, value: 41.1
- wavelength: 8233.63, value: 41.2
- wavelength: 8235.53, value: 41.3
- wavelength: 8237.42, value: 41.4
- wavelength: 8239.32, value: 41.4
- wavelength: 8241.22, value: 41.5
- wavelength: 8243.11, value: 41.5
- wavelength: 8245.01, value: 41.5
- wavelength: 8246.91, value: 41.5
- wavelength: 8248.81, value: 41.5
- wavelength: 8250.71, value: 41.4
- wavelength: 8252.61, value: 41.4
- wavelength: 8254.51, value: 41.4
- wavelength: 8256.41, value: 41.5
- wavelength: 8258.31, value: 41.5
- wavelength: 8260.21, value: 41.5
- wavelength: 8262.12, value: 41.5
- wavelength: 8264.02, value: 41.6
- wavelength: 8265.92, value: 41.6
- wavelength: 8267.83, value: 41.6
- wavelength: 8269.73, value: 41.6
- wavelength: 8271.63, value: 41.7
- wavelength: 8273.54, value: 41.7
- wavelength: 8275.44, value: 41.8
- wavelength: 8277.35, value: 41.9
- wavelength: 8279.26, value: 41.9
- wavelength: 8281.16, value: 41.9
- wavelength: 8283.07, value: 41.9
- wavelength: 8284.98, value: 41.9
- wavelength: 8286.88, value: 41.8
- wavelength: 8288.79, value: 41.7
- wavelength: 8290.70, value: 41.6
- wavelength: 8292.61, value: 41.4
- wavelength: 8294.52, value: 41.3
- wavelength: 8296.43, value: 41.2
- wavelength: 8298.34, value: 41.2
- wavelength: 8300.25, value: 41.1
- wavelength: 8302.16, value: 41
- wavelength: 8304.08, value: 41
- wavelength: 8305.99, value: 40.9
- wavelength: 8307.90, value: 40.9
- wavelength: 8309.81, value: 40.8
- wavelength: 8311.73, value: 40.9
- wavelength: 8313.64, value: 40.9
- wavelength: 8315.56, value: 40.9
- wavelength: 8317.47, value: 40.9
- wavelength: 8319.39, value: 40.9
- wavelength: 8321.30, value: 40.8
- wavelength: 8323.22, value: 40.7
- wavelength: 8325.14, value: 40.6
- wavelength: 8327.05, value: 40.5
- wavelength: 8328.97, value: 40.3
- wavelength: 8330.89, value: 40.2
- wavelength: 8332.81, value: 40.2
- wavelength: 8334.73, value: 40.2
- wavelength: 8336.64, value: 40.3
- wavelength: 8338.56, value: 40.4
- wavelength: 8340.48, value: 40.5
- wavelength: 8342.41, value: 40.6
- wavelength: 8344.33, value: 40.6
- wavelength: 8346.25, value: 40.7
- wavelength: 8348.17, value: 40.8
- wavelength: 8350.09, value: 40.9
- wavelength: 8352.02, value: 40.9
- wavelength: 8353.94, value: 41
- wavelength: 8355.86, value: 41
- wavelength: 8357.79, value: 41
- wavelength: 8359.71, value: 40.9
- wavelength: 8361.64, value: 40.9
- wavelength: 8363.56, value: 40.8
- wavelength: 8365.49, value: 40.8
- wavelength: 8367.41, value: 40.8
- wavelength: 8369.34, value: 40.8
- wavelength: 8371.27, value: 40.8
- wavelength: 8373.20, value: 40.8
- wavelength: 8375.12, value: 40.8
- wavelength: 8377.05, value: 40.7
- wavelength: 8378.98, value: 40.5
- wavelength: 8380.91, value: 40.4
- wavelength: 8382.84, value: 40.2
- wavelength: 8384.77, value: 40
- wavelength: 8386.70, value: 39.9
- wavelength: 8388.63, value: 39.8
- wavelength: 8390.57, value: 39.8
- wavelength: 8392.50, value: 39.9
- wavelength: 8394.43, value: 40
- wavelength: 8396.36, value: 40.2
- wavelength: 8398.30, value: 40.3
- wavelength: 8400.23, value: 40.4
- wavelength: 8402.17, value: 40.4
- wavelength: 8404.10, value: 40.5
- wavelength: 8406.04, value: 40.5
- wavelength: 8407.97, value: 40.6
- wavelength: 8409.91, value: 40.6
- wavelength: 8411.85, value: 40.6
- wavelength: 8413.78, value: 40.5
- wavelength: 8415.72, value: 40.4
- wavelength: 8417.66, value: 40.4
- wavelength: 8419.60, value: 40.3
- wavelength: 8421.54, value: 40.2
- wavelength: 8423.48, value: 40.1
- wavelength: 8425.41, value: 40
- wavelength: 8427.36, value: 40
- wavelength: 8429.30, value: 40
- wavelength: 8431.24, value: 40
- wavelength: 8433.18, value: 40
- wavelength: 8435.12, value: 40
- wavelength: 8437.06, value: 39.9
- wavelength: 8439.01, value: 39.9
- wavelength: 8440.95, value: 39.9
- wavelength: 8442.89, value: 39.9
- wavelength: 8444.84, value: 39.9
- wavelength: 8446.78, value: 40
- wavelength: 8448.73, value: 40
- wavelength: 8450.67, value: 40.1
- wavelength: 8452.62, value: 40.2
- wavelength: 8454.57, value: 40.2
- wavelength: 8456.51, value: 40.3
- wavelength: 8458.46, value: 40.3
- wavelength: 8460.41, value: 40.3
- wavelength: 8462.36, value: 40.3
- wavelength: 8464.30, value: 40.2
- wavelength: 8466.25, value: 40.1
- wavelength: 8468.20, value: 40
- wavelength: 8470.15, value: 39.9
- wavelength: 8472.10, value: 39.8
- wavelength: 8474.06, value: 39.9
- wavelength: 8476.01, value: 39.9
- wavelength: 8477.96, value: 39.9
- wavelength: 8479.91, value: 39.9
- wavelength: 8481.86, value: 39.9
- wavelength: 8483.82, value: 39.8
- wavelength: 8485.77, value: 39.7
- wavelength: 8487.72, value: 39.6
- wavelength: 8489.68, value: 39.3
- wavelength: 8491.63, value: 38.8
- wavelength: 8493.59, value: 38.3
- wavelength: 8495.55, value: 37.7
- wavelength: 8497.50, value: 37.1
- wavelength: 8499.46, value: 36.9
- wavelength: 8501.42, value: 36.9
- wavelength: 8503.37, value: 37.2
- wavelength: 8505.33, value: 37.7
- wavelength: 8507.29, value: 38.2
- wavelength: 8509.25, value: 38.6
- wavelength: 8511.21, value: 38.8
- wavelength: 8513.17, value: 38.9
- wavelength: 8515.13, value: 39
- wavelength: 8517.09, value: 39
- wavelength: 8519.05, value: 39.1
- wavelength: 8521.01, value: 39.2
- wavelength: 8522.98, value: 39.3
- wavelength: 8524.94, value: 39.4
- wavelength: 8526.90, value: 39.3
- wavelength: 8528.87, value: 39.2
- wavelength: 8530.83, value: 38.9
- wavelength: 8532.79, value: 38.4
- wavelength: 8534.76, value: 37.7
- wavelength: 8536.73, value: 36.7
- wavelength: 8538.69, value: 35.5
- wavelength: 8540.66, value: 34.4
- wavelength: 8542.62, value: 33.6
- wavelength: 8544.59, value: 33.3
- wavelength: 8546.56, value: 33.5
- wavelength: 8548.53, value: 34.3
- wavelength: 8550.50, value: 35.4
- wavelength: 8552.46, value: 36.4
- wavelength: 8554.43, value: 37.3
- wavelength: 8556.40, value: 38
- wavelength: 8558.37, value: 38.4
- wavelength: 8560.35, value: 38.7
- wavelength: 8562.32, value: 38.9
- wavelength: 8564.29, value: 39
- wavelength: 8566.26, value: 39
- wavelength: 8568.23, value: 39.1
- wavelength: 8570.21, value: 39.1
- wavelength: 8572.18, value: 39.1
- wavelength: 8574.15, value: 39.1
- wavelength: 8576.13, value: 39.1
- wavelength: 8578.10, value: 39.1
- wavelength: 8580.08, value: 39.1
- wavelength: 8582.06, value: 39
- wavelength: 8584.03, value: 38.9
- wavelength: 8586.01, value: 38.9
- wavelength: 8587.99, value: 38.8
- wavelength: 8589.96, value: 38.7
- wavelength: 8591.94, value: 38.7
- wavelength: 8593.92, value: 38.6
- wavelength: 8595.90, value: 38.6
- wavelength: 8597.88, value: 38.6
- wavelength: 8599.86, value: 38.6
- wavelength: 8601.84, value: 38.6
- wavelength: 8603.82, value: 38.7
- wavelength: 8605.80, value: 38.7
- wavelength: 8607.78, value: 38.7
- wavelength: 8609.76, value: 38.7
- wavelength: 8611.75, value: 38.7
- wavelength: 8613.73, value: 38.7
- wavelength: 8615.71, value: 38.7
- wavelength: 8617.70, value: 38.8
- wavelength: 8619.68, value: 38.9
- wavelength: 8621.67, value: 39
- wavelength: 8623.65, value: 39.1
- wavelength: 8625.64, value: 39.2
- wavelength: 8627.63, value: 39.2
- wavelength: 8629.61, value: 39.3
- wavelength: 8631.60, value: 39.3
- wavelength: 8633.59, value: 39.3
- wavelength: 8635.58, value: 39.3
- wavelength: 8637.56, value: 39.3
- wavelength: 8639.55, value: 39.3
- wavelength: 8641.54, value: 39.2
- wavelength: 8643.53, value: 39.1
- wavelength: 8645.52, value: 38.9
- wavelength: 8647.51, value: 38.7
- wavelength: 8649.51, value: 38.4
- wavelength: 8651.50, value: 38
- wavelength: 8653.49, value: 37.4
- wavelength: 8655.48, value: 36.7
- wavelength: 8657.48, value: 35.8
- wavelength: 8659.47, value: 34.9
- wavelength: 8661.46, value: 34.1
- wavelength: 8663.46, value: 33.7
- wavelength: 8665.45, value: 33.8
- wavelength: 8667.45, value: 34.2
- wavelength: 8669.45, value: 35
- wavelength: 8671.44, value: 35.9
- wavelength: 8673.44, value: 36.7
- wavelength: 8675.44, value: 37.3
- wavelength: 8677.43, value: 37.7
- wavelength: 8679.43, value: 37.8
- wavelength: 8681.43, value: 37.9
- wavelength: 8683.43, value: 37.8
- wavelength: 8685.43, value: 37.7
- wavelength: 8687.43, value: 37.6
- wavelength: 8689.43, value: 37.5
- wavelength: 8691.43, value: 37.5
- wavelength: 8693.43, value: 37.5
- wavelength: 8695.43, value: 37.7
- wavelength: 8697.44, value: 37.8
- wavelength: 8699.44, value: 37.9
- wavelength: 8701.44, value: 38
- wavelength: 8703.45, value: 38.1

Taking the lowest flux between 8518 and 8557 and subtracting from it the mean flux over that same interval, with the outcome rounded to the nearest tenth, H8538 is -3.6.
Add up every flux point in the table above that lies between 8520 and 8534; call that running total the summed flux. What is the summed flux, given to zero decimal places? 274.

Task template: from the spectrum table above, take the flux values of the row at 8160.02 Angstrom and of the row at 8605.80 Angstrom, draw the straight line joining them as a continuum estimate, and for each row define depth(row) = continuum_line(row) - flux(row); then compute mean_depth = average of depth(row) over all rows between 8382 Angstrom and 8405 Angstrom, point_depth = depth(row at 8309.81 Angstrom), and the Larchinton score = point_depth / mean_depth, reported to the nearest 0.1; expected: 0.9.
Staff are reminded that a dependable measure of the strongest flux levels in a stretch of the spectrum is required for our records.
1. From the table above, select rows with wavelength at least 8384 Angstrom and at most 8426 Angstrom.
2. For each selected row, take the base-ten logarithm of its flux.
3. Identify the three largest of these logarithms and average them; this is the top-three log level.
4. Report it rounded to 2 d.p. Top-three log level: 1.61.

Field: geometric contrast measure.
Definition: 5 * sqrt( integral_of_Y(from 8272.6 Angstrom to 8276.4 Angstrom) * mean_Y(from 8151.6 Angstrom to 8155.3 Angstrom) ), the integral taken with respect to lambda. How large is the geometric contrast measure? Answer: 410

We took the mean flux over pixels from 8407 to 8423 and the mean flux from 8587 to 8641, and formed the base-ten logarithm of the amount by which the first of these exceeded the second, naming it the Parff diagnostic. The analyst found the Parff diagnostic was 0.19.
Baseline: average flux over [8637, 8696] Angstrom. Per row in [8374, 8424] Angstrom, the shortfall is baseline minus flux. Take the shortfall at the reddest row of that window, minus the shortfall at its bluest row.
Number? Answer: 0.70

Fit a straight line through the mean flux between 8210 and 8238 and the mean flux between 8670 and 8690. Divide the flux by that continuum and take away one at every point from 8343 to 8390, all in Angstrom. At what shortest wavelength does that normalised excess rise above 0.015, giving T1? 8348.17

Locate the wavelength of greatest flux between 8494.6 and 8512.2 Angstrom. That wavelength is 8511.21 Angstrom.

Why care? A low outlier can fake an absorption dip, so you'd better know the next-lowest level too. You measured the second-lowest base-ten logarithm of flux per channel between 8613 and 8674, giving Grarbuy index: 1.53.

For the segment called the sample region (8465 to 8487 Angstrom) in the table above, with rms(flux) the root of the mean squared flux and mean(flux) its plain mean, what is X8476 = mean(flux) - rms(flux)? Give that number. 0.000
